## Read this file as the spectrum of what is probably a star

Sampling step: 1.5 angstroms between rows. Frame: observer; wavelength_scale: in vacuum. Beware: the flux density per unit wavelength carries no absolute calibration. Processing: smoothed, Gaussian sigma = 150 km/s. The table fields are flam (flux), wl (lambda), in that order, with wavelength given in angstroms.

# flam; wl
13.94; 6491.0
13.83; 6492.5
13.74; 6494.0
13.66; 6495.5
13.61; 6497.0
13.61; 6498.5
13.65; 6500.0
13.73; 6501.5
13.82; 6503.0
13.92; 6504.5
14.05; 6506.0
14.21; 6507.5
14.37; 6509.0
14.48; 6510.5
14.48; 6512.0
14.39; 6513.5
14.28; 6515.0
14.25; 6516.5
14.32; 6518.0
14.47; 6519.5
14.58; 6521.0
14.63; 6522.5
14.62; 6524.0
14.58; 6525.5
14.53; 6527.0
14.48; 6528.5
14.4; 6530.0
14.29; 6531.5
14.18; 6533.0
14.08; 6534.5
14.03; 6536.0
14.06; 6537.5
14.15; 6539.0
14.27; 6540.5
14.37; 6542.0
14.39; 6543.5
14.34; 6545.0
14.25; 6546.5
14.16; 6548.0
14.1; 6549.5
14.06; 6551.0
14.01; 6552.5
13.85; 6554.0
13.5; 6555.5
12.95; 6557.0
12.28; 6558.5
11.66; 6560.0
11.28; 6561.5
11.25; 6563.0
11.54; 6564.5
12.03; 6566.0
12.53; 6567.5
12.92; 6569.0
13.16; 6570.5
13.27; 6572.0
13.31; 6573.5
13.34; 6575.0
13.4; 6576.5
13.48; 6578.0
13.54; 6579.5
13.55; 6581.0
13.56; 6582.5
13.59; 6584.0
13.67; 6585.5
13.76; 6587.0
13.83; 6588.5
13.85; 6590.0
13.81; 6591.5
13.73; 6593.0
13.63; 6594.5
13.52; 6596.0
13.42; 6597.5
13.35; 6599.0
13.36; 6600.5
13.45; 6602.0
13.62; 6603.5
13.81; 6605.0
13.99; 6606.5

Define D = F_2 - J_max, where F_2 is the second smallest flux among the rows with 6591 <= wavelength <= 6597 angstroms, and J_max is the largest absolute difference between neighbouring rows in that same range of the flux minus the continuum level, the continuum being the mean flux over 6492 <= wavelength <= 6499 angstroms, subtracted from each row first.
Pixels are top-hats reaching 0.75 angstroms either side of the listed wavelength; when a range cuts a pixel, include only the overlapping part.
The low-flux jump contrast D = 13.5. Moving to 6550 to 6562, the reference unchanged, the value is 11.0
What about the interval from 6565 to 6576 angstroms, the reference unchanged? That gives 12.0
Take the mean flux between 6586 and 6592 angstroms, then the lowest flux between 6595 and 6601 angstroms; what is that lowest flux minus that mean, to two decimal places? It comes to -0.46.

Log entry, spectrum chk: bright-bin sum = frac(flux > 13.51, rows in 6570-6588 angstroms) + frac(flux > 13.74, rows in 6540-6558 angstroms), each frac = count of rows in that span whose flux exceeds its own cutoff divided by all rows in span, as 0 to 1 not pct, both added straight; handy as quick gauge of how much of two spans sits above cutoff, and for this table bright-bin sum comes 1.3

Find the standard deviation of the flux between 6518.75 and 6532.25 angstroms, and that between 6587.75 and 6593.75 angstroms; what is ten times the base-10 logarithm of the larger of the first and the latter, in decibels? -10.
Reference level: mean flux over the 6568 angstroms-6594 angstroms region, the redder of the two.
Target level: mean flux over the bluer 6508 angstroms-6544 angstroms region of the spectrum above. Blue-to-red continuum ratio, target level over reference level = 1.06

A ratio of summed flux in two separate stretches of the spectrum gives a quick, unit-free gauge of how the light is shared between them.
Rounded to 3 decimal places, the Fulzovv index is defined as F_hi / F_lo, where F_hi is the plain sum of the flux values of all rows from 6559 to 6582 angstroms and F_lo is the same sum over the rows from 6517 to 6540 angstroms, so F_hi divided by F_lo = 0.883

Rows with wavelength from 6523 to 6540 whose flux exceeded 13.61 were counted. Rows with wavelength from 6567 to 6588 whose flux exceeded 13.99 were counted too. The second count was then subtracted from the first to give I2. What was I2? 11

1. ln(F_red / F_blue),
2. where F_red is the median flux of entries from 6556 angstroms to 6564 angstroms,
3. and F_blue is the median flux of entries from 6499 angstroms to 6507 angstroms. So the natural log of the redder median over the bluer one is -0.17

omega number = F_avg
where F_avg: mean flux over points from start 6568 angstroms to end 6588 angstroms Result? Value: 13.4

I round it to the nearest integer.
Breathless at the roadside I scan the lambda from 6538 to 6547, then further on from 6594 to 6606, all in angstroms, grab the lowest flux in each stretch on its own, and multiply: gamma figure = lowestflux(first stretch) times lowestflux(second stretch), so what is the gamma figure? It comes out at 189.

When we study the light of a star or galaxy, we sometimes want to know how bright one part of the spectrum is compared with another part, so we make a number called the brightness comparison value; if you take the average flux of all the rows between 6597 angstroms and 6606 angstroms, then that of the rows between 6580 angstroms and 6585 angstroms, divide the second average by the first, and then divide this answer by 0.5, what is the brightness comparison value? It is 2.01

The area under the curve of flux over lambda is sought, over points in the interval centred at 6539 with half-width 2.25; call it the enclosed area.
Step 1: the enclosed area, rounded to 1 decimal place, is 63.7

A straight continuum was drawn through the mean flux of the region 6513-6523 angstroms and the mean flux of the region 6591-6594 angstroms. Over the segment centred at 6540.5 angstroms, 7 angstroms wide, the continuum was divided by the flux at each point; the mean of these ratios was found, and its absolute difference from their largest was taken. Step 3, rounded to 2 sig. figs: 0.015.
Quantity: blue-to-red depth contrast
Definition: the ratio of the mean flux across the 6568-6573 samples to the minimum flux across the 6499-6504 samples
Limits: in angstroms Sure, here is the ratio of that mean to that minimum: 0.96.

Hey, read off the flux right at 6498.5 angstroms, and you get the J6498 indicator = 13.61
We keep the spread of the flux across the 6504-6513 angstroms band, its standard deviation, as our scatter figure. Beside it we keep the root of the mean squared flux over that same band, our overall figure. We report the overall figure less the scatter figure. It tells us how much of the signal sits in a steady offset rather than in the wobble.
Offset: 14.0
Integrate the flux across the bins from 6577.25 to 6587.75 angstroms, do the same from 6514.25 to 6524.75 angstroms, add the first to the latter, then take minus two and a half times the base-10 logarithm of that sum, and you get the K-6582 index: -6.17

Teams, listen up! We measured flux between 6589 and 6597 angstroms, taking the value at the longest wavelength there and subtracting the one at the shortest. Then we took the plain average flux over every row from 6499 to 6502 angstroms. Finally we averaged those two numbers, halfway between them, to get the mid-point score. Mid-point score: 6.68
